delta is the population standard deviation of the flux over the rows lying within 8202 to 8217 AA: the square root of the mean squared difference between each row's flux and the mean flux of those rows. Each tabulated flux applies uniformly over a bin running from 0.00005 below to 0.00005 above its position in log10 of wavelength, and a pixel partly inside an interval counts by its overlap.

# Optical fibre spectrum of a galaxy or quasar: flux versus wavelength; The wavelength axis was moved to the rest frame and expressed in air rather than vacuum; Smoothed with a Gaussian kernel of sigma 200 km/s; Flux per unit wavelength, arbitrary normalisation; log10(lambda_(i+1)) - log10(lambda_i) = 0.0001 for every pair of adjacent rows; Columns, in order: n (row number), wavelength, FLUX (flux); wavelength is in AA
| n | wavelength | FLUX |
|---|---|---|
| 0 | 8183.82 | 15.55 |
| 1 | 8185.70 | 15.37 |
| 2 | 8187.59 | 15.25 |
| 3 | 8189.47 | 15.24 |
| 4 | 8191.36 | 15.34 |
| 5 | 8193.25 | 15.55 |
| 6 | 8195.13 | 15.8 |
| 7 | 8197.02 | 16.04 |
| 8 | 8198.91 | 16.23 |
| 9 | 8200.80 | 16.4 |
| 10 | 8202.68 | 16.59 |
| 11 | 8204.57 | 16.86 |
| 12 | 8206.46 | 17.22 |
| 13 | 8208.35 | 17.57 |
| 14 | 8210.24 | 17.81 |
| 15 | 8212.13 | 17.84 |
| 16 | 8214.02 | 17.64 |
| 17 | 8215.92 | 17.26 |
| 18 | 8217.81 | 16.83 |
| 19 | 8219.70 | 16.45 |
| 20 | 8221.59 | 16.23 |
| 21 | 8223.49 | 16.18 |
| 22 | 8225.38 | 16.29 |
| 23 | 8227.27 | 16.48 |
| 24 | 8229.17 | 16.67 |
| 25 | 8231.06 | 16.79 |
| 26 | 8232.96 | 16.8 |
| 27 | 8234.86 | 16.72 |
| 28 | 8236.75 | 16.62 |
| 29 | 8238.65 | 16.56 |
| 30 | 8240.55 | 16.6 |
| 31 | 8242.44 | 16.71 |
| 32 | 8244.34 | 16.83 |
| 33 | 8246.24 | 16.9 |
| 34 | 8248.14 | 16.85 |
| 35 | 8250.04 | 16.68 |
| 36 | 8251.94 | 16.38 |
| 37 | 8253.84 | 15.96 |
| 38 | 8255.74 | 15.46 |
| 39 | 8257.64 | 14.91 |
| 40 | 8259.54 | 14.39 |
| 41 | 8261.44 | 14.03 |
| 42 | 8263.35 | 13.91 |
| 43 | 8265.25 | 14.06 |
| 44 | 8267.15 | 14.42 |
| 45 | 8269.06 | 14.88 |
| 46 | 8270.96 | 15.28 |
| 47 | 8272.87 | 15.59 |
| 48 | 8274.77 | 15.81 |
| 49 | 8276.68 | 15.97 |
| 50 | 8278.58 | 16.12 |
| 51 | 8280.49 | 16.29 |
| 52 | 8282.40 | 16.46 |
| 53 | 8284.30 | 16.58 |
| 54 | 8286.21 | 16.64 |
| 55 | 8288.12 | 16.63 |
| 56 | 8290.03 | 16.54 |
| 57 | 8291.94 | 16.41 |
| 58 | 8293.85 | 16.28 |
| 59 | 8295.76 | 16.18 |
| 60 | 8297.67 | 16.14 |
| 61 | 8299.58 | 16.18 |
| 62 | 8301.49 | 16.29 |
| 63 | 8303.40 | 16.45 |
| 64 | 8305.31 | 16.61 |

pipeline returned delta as 0.42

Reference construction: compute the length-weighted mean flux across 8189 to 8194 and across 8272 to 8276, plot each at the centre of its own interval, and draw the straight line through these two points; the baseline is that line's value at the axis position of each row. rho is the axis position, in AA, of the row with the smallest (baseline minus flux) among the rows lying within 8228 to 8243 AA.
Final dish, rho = 8232.96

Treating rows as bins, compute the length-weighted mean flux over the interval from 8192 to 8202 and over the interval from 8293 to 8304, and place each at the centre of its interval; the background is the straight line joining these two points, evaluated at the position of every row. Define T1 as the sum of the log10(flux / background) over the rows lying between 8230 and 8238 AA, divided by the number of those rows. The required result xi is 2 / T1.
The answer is 119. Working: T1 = 0.017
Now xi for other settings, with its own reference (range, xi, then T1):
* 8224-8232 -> 159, 0.013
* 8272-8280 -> -226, -0.009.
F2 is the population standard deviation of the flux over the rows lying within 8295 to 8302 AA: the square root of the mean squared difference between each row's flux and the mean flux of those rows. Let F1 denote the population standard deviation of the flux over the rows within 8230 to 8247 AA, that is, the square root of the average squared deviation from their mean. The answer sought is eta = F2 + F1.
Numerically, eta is 0.16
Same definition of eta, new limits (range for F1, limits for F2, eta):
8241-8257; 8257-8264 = 0.87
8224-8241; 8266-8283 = 0.79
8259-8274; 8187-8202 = 1.01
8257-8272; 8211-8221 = 0.97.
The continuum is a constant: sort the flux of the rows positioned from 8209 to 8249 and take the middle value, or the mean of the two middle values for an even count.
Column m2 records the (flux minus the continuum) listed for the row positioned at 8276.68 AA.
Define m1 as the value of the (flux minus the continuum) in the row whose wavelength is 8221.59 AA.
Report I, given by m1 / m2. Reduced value 0.7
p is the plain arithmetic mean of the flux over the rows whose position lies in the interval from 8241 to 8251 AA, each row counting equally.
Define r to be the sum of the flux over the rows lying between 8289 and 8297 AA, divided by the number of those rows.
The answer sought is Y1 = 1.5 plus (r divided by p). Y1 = 2.47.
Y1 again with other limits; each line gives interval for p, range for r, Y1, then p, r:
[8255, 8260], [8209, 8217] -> 2.68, 14.9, 17.6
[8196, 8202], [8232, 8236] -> 2.53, 16.2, 16.8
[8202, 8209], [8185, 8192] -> 2.40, 17.1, 15.3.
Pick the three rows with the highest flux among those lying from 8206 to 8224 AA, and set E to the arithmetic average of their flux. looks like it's 17.8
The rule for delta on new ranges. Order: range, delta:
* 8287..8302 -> 0.17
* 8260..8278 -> 0.76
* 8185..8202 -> 0.42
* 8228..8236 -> 0.05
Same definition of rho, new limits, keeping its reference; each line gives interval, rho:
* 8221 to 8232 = 8231.06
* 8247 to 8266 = 8248.14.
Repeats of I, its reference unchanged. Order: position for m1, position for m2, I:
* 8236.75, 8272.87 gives 0.1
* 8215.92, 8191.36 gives -0.4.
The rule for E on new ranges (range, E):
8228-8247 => 16.8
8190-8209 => 17.2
